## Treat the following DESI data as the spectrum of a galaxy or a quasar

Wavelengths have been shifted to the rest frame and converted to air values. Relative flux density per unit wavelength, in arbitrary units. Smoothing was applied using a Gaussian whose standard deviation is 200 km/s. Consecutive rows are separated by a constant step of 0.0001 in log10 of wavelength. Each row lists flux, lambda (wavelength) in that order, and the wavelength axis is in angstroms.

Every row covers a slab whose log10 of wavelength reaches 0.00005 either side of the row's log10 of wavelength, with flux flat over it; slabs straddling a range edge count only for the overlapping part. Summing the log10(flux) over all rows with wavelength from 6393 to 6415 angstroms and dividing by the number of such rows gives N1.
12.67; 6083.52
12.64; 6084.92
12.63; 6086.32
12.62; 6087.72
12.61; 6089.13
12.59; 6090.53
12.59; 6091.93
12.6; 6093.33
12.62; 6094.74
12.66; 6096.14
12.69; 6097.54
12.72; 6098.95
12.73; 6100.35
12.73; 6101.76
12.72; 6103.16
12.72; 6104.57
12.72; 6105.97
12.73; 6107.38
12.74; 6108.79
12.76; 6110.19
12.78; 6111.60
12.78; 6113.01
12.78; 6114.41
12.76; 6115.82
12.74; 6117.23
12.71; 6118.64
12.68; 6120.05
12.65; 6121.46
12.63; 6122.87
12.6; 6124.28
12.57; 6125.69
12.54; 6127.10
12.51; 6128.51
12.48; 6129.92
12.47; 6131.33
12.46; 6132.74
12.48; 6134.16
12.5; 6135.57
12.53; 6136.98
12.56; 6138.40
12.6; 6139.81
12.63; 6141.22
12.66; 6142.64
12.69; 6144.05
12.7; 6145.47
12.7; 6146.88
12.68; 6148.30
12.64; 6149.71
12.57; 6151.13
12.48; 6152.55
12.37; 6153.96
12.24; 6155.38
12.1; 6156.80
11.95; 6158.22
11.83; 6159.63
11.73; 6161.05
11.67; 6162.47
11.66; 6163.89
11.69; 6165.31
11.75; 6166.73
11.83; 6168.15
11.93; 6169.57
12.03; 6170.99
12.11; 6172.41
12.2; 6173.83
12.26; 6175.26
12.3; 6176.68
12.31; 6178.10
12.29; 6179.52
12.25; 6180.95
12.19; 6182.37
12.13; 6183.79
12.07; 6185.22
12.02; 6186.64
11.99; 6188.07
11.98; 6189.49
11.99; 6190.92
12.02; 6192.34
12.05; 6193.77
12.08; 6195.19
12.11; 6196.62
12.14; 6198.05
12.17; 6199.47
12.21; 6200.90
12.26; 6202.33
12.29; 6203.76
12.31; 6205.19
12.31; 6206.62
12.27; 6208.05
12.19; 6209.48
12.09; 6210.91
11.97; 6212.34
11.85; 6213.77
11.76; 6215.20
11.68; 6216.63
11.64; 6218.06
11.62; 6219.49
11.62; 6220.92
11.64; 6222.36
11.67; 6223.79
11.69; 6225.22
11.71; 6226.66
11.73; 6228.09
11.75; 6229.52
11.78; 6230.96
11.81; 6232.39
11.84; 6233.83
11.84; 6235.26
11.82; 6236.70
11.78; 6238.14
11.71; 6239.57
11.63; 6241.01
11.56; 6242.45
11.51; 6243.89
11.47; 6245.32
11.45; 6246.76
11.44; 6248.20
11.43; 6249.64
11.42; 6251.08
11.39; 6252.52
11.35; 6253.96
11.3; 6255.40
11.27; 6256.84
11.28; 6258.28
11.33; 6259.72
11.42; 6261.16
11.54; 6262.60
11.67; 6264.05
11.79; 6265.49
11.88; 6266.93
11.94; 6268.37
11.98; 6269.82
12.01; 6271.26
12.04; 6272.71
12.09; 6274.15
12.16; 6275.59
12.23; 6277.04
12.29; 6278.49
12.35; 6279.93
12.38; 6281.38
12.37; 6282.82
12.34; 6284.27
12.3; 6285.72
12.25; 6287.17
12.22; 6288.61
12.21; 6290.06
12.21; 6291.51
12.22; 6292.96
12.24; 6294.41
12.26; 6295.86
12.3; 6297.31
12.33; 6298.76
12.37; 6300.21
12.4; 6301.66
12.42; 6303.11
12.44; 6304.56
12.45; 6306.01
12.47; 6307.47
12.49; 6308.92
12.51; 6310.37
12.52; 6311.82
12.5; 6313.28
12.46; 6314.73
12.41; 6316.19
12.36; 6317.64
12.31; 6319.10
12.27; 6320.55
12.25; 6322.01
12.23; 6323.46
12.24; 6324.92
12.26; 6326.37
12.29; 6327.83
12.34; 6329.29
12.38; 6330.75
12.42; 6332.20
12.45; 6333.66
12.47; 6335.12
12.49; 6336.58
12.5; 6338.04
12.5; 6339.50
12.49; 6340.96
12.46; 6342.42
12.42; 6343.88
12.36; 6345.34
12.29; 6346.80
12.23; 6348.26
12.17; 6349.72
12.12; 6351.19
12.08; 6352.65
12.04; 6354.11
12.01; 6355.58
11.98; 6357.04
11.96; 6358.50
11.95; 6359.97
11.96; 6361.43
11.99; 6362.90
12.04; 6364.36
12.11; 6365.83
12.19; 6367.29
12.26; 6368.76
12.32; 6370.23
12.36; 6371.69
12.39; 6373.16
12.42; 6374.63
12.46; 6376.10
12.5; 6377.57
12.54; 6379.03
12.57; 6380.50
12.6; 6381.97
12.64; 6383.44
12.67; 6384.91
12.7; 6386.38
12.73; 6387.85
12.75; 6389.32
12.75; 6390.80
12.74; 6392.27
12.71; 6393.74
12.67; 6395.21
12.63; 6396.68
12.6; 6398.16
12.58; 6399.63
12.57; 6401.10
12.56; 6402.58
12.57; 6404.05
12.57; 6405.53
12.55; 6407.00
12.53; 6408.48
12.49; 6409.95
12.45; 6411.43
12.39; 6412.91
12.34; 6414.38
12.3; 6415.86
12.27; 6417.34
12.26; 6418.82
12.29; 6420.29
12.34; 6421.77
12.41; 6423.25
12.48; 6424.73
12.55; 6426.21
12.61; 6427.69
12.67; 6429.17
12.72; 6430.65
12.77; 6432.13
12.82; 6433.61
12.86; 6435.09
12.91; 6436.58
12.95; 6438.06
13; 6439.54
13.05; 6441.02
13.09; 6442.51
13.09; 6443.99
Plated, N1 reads 1.099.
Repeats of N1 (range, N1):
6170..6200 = 1.084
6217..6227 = 1.067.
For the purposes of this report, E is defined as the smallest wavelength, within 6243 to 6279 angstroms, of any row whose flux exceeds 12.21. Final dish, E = 6277.04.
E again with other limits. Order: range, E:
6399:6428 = 6399.63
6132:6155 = 6132.74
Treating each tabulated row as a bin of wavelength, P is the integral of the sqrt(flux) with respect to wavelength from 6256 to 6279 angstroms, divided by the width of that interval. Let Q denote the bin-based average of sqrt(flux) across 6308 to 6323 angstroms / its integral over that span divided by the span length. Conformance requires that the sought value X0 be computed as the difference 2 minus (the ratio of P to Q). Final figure 1.03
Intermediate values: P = 3.43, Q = 3.52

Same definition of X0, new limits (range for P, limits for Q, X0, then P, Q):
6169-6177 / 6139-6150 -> 1.02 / 3.48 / 3.56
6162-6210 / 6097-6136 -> 1.02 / 3.48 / 3.56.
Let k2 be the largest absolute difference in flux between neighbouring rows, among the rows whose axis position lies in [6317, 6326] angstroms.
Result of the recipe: 0.050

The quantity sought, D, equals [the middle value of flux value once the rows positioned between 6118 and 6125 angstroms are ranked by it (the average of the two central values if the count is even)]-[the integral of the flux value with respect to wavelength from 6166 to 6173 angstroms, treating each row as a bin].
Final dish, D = -70.9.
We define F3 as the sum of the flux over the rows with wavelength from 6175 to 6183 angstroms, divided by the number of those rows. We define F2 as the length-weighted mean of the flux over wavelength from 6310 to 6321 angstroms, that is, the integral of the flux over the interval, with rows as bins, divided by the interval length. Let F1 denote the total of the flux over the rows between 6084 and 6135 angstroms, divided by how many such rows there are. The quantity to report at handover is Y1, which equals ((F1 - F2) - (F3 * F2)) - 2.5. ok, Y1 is -155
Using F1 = 12.7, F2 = 12.4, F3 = 12.3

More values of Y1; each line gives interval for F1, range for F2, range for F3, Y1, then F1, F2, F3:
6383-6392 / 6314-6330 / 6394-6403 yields -157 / 12.7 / 12.3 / 12.6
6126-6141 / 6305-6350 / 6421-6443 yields -160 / 12.5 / 12.4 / 12.7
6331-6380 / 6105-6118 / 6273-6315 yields -160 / 12.3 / 12.8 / 12.3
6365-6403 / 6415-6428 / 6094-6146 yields -159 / 12.5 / 12.4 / 12.6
